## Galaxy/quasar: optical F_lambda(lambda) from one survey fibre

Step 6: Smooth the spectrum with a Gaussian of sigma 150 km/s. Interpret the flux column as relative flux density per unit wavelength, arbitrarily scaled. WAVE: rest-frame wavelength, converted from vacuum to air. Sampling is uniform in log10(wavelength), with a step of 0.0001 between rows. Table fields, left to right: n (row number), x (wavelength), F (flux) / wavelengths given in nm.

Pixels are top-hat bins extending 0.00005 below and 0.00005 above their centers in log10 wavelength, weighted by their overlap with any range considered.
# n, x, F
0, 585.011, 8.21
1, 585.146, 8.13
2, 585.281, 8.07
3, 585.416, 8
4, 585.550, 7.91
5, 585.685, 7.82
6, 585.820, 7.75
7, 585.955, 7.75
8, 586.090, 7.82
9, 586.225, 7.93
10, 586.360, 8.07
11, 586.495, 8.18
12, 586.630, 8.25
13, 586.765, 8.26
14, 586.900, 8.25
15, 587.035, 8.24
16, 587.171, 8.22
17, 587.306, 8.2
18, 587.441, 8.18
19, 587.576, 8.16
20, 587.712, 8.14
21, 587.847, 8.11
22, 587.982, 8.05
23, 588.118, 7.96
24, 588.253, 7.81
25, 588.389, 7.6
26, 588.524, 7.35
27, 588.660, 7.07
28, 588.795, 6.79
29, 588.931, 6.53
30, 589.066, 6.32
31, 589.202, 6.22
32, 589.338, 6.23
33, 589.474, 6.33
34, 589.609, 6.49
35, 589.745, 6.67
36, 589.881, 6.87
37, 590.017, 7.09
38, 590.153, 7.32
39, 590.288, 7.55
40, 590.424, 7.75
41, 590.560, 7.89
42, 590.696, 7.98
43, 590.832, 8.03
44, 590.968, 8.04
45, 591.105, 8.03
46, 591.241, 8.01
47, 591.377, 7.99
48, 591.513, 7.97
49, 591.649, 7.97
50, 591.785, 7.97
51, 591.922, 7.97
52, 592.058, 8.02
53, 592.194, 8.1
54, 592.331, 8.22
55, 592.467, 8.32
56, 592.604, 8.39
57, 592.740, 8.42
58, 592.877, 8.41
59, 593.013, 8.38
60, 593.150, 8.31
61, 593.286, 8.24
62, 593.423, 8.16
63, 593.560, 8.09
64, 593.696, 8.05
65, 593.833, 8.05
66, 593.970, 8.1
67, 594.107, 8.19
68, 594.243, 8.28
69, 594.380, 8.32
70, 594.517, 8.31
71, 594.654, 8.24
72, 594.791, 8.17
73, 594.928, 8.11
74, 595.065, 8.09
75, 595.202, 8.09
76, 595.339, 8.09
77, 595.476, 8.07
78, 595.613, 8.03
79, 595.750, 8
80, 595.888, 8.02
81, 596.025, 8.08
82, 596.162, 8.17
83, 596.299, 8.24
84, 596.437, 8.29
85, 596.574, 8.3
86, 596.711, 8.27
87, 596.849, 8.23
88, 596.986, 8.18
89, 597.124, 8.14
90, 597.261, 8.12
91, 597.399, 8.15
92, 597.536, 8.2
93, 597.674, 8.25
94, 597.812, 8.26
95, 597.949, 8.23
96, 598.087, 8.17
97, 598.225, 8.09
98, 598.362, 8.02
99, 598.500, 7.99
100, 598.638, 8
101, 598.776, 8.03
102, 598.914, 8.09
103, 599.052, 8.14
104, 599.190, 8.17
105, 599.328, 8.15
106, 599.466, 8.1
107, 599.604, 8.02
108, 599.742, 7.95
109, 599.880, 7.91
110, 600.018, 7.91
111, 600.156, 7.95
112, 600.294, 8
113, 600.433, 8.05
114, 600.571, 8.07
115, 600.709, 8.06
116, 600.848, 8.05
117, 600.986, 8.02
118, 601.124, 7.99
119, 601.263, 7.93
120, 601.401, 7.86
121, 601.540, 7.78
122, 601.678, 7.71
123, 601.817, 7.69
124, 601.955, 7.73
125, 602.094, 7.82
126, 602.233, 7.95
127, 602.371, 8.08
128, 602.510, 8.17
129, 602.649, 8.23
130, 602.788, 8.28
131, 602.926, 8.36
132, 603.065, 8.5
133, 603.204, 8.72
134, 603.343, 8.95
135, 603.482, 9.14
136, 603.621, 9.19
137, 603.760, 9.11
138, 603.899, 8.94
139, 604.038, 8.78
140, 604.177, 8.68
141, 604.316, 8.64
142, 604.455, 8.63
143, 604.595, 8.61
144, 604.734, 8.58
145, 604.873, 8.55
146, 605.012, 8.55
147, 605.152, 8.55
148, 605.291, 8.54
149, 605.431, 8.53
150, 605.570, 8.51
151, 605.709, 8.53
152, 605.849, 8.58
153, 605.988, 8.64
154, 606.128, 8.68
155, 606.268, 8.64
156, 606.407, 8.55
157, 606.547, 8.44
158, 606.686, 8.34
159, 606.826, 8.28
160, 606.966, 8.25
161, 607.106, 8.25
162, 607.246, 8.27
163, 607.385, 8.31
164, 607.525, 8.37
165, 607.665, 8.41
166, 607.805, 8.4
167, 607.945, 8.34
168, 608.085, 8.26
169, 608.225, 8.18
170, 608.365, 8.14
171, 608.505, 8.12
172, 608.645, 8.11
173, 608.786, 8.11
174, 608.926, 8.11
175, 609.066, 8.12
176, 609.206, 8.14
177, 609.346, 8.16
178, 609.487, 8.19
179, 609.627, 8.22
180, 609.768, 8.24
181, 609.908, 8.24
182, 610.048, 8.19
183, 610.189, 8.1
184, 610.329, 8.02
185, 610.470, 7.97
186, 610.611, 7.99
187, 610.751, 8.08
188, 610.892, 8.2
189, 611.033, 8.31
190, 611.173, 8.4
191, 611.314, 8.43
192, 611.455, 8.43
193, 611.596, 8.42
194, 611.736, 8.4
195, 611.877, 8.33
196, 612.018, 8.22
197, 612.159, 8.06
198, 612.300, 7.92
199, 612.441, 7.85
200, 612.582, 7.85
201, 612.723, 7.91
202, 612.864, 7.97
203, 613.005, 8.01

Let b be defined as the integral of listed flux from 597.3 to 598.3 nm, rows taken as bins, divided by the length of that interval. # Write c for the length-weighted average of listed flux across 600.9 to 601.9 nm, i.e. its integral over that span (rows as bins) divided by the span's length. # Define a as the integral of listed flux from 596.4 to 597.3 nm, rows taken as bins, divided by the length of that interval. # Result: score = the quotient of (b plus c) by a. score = 1.95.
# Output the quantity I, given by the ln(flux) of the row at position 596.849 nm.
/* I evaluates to 2.11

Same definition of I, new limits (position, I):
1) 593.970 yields 2.09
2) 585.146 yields 2.10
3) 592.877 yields 2.13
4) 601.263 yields 2.07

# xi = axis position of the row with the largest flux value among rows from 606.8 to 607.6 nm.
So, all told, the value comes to 607.525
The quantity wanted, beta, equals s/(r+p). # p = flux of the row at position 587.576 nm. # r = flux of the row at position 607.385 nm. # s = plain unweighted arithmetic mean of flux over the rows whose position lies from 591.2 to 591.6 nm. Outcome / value 0.485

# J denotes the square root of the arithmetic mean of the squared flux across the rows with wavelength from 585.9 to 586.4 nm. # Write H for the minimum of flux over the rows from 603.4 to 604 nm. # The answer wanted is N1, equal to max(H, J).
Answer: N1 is 8.94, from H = 8.94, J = 7.89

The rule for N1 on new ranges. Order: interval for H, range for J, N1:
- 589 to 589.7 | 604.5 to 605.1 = 8.57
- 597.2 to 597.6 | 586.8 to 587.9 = 8.19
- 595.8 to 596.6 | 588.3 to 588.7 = 8.02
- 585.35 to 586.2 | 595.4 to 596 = 8.03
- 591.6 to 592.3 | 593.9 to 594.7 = 8.24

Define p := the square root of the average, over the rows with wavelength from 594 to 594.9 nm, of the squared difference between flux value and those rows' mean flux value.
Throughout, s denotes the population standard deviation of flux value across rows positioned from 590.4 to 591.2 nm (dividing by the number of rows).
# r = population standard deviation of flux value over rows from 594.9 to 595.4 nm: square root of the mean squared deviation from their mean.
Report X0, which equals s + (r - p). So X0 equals 0.06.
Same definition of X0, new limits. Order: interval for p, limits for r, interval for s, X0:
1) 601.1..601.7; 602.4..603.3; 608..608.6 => 0.14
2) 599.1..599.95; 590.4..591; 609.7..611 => 0.11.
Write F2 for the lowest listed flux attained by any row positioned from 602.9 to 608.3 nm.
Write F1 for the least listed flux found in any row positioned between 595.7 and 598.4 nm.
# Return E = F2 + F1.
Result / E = 16.2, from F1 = 8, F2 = 8.18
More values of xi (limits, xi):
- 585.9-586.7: 586.630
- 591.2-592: 591.241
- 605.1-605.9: 605.849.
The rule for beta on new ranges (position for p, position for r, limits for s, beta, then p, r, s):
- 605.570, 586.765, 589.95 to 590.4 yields 0.436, 8.51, 8.26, 7.32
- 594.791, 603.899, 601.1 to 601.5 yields 0.463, 8.17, 8.94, 7.93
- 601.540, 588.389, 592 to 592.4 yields 0.528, 7.78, 7.6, 8.11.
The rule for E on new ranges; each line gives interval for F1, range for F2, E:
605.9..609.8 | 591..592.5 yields 16.1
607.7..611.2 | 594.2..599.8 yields 15.9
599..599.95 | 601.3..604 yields 15.6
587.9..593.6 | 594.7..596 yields 14.2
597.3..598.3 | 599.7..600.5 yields 16.0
